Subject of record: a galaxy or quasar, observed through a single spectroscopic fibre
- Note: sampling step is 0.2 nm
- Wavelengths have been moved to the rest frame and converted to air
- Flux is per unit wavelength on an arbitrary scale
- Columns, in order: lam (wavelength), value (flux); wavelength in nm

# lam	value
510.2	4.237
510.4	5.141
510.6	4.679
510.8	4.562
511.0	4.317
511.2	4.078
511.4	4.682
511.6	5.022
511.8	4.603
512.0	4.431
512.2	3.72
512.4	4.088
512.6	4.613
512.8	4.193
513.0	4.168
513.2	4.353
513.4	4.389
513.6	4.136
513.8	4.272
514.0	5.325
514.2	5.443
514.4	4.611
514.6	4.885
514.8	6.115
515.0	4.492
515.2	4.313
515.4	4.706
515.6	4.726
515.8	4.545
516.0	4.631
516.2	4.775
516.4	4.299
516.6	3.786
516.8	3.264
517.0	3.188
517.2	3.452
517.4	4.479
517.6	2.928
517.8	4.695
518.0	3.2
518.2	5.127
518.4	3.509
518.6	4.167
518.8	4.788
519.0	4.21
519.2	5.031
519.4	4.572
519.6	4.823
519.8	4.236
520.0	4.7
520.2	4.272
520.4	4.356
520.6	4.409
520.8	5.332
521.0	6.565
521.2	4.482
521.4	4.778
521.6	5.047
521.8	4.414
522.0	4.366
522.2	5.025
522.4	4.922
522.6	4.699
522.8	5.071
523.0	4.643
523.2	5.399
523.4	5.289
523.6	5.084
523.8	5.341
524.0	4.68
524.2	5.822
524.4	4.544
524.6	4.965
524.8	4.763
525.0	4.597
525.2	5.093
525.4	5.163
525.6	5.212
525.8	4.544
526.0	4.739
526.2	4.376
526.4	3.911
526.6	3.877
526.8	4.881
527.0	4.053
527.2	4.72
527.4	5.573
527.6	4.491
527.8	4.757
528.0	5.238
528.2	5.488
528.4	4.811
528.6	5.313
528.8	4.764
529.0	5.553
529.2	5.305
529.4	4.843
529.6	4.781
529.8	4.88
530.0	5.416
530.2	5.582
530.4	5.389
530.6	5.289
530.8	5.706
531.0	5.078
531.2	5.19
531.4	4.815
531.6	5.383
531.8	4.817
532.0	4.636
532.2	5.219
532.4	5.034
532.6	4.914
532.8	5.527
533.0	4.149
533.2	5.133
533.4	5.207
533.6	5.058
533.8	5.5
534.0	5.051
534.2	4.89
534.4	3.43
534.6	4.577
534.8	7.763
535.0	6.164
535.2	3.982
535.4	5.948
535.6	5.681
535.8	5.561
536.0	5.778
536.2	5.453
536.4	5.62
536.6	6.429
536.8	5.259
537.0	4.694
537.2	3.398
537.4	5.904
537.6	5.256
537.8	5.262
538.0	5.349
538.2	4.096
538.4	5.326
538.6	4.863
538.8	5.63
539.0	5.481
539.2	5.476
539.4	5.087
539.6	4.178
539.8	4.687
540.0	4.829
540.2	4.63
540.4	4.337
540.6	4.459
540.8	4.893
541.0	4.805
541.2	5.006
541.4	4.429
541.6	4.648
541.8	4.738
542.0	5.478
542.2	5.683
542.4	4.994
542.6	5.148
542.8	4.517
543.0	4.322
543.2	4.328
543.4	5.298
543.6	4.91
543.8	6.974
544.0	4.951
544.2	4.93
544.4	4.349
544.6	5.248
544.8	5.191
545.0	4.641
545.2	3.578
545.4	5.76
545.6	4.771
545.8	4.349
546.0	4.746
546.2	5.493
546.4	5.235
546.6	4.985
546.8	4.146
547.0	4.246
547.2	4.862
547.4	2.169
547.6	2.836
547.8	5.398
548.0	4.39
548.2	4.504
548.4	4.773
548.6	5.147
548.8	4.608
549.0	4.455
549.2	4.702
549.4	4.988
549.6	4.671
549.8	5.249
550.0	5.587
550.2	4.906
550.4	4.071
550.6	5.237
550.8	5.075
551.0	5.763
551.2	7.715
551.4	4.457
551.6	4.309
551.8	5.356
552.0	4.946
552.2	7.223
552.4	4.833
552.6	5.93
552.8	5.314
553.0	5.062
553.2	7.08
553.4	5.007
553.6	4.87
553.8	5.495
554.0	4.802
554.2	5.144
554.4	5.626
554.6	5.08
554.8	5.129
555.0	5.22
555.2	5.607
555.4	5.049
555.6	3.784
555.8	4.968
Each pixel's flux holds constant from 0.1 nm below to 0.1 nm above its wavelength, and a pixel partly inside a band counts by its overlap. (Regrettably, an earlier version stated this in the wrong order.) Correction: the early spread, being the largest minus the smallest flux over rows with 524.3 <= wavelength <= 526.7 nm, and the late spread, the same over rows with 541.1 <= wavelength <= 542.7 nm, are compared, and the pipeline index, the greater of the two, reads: 1.3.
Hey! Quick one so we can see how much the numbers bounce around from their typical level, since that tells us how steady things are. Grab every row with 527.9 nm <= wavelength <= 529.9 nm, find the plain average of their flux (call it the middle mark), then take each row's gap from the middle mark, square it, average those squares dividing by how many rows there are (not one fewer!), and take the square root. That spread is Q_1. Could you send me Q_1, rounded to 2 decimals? 0.30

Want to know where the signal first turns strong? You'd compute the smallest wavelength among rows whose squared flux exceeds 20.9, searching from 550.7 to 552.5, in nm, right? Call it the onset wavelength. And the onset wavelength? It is 550.8 nm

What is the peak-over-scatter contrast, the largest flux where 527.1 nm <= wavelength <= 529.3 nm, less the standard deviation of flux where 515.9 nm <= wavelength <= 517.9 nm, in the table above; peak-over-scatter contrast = 4.9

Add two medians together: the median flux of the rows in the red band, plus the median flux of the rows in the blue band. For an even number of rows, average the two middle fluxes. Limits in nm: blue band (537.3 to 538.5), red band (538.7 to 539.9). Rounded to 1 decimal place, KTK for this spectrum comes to 10.6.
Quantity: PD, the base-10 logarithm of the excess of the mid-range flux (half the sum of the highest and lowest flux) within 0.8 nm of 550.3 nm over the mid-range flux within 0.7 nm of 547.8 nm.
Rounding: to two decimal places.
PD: 0.05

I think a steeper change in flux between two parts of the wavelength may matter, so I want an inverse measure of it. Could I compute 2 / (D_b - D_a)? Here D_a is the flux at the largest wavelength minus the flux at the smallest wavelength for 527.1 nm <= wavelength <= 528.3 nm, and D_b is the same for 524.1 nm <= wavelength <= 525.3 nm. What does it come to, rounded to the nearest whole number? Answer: -1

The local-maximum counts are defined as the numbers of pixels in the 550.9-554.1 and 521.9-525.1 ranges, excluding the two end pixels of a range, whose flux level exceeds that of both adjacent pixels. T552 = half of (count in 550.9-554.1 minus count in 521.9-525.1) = 0.00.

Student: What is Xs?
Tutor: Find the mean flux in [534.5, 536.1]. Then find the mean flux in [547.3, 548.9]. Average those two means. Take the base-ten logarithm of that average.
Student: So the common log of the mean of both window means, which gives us 0.6950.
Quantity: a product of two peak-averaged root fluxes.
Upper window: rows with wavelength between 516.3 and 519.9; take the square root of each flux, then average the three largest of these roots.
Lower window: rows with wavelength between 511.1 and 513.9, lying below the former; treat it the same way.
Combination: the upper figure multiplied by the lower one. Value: 4.88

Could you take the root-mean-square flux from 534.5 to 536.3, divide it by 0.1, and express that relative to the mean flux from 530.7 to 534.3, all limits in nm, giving 11.3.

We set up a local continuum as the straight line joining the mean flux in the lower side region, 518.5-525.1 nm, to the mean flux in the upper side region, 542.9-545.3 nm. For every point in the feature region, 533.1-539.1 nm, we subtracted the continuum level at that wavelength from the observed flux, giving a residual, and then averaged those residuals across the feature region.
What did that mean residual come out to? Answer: 0.39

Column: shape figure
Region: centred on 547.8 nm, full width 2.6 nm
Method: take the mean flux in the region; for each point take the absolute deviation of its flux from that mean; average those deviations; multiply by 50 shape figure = 31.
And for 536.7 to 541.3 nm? 22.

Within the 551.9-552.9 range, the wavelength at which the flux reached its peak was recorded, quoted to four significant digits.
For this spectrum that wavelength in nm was 552.2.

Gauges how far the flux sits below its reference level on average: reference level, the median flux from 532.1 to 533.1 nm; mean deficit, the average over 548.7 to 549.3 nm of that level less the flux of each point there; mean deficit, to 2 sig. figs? 0.45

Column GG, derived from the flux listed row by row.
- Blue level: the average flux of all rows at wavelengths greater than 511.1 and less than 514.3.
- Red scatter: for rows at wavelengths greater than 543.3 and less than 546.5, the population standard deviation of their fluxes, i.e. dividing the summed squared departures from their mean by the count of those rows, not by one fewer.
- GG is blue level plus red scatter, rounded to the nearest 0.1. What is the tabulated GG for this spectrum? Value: 5.2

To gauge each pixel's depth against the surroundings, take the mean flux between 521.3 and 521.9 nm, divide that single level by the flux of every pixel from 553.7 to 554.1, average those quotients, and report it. 0.93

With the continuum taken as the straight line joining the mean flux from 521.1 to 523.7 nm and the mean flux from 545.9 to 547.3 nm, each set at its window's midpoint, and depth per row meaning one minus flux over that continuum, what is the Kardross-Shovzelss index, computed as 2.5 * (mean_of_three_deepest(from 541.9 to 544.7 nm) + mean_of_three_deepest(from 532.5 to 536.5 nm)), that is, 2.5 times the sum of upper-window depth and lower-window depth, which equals 0.76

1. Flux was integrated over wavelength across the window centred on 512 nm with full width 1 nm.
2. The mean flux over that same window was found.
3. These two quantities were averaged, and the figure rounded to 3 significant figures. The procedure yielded 4.37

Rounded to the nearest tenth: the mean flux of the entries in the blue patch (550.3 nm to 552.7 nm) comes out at 5.4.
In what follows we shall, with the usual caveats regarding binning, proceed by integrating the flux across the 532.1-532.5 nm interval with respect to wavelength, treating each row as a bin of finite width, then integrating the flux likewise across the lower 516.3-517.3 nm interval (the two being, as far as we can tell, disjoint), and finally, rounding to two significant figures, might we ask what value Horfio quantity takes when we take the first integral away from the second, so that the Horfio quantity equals 1.5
